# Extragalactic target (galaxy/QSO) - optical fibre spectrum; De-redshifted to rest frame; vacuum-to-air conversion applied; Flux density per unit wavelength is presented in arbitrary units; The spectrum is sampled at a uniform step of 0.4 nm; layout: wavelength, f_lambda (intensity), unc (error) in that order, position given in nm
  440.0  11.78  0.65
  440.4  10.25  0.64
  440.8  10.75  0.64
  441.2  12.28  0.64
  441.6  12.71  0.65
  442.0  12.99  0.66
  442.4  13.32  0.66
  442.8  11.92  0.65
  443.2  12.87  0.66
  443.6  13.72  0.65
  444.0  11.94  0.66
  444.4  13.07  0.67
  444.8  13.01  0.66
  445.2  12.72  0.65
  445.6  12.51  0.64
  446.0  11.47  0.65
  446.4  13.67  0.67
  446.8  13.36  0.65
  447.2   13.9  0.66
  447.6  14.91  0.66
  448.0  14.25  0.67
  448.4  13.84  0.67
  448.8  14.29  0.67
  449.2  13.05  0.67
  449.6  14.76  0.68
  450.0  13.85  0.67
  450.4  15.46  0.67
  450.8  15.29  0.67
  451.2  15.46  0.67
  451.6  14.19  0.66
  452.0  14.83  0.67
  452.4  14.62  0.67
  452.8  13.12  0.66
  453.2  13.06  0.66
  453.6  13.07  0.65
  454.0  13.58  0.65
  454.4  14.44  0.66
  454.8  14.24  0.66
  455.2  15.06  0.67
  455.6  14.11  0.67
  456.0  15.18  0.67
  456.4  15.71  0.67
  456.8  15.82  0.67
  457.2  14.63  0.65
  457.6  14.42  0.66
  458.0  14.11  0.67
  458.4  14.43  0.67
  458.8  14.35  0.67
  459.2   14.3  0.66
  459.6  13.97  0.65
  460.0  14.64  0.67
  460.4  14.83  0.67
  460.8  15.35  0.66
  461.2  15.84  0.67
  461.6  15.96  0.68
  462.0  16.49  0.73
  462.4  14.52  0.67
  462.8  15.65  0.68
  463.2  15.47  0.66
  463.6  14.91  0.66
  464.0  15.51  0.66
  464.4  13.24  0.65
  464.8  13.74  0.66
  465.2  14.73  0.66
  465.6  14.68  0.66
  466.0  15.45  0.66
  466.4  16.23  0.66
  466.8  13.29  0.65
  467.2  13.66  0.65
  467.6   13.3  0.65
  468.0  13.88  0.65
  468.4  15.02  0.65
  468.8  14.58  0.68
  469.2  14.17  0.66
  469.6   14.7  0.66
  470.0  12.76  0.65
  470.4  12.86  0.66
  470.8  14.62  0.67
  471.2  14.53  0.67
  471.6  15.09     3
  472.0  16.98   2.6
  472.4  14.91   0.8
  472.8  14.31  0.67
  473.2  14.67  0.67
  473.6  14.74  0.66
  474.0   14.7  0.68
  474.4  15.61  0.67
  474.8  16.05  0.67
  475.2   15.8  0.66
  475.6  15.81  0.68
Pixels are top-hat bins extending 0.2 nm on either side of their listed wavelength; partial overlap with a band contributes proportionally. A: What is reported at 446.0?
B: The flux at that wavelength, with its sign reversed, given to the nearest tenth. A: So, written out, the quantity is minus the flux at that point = -11.5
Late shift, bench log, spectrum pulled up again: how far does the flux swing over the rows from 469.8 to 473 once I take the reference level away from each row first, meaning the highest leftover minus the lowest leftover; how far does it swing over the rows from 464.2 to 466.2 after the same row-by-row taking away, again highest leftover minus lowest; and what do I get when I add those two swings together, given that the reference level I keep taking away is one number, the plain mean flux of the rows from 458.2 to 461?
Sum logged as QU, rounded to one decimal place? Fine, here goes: 6.4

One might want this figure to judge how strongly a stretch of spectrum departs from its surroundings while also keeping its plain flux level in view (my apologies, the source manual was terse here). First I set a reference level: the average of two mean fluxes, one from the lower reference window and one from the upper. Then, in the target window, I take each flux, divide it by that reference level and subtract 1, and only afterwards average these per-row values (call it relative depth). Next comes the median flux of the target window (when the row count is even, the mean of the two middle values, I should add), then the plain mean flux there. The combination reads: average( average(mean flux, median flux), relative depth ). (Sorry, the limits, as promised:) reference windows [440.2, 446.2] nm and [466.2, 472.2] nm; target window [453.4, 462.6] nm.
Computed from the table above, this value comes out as 7.37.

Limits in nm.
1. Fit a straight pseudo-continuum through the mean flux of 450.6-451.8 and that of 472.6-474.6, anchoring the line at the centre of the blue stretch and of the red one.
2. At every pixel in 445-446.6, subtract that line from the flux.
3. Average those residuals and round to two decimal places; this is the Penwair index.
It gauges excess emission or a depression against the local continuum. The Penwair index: -2.43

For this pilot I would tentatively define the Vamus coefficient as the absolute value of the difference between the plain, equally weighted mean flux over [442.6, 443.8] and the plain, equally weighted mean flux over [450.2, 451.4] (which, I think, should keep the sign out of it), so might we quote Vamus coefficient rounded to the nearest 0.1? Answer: 2.6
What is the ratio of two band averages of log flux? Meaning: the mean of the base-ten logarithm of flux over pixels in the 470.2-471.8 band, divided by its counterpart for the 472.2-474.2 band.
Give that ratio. 0.99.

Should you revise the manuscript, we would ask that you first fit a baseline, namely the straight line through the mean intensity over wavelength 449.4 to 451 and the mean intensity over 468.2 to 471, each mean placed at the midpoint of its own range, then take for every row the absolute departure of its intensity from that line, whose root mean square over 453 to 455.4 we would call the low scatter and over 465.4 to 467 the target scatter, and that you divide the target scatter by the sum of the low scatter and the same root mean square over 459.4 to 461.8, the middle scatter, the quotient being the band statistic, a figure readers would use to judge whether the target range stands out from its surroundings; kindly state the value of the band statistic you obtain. 0.62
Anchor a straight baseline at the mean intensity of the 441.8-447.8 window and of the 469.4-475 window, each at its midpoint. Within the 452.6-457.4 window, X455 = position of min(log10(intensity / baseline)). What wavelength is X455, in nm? 453.6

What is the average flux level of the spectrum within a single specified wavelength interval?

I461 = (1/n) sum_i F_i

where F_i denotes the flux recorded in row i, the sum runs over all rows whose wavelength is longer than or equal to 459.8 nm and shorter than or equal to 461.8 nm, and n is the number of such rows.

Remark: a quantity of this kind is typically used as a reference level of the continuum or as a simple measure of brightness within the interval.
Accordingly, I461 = 15.3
